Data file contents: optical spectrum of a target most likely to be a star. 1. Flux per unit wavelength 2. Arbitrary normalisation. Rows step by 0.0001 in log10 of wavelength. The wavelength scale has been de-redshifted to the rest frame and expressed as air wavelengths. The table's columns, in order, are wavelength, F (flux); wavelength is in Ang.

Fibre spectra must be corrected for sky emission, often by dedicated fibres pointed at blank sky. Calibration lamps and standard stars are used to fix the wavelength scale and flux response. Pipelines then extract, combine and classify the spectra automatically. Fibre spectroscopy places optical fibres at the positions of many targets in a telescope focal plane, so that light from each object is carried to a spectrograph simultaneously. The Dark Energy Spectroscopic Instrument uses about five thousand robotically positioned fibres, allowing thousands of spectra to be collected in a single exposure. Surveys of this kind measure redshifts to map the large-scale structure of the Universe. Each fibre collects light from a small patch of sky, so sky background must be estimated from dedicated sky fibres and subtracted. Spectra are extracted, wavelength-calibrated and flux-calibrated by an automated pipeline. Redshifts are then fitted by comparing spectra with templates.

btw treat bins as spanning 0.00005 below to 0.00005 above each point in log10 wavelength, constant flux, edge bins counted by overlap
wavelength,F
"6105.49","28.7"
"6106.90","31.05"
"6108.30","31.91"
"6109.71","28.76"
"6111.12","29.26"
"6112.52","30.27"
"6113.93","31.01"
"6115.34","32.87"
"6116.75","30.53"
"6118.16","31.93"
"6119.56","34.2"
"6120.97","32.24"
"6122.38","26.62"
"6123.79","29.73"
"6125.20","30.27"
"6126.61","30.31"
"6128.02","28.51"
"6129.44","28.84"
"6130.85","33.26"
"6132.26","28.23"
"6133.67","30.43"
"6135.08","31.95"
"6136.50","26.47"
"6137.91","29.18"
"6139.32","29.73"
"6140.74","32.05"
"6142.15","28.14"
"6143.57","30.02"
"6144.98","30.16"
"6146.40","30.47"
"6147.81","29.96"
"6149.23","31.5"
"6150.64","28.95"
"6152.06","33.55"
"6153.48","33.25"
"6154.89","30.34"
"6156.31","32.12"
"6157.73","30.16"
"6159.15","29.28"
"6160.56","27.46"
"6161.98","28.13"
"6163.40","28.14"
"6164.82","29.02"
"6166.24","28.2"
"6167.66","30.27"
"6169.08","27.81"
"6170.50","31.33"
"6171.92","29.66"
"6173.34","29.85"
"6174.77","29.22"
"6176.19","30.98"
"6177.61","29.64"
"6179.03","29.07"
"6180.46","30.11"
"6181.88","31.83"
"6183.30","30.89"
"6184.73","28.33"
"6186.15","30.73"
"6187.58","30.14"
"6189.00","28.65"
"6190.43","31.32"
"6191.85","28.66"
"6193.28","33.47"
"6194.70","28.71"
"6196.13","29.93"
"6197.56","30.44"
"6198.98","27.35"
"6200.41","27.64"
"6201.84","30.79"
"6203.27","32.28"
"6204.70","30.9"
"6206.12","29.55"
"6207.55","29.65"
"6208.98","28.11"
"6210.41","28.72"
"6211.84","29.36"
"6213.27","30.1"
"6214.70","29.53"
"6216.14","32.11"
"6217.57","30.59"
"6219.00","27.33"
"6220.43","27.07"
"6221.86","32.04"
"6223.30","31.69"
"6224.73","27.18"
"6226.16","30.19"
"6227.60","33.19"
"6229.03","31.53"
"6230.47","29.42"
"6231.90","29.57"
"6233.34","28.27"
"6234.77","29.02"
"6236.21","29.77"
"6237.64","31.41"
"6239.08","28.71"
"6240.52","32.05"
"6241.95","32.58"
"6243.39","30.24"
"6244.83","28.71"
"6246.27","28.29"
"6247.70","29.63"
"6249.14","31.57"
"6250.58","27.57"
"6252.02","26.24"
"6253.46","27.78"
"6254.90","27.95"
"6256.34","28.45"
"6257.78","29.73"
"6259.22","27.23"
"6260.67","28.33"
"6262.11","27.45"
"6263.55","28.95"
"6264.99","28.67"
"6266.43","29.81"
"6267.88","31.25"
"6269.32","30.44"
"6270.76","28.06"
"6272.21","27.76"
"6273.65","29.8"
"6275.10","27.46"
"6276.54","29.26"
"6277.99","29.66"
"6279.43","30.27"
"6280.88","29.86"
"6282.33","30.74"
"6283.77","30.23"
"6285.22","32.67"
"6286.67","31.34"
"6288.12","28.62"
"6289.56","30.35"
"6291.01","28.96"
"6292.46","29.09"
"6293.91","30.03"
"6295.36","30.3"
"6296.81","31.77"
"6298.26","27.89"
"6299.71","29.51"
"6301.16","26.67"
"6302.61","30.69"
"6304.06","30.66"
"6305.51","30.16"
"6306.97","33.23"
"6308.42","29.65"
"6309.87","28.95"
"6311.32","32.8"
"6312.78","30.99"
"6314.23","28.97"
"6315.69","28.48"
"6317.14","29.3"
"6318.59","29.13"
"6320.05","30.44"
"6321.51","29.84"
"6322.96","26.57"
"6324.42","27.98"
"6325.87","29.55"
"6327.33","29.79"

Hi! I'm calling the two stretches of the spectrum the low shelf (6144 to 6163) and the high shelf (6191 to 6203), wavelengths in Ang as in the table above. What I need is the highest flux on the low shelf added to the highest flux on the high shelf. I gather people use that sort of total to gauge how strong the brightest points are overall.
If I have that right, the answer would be 67.0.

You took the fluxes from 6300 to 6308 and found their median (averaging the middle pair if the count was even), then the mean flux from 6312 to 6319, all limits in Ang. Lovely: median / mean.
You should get 1.04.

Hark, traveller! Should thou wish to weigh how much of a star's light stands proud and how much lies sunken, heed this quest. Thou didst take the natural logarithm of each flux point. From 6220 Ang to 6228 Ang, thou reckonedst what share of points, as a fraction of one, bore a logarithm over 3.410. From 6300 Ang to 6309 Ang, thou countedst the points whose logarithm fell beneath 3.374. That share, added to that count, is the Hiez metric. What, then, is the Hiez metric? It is 1.5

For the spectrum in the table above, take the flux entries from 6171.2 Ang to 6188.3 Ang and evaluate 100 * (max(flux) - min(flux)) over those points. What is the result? 350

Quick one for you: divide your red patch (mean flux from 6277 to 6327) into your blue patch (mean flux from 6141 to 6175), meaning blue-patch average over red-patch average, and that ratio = 1.00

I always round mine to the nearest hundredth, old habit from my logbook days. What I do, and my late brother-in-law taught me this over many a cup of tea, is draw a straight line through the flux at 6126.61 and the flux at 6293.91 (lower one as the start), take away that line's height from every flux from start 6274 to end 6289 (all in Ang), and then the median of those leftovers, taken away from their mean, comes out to -0.04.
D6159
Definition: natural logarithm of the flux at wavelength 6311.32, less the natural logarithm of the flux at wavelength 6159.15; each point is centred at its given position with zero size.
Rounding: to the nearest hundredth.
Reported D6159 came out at 0.11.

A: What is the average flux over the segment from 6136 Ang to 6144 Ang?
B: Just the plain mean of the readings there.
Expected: 29.3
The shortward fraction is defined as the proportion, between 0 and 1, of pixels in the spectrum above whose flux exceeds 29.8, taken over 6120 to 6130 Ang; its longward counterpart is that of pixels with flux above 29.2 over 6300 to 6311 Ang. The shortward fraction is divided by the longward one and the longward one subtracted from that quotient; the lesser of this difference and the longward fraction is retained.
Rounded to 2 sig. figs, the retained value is -0.11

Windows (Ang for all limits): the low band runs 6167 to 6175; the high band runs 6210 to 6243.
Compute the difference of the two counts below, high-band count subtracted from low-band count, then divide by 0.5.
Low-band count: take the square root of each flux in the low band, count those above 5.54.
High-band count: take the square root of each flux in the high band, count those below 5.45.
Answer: -20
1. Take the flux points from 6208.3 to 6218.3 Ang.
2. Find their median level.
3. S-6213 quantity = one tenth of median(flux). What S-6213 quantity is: 2.95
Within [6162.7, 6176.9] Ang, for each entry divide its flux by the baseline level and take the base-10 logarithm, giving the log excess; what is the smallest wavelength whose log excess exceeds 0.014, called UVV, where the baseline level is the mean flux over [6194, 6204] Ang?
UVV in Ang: 6170.50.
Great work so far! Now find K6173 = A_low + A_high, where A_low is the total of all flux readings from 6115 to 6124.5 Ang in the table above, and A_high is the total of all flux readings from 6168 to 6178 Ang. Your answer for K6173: 427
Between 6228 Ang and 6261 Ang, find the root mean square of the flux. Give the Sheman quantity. 29.4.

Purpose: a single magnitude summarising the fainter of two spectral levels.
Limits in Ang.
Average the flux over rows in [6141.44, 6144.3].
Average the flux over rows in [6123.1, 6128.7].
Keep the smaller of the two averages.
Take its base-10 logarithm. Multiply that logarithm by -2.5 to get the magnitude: -3.66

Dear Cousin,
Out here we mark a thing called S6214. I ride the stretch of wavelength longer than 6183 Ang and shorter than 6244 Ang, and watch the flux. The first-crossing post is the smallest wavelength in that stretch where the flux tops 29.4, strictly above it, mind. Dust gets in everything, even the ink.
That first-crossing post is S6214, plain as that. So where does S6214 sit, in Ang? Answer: 6183.30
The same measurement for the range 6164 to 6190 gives 6167.66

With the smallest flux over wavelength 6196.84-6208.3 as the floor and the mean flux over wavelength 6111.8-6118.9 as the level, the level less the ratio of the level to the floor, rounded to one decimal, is 30.2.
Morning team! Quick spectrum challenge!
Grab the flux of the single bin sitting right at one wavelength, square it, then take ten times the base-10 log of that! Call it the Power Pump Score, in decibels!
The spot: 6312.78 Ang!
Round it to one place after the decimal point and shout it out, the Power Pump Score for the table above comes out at 29.8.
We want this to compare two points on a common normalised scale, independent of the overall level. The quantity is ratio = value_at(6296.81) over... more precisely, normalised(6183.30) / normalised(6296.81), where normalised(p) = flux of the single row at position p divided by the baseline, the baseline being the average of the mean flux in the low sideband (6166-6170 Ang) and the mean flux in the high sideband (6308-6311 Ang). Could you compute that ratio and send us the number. 0.97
